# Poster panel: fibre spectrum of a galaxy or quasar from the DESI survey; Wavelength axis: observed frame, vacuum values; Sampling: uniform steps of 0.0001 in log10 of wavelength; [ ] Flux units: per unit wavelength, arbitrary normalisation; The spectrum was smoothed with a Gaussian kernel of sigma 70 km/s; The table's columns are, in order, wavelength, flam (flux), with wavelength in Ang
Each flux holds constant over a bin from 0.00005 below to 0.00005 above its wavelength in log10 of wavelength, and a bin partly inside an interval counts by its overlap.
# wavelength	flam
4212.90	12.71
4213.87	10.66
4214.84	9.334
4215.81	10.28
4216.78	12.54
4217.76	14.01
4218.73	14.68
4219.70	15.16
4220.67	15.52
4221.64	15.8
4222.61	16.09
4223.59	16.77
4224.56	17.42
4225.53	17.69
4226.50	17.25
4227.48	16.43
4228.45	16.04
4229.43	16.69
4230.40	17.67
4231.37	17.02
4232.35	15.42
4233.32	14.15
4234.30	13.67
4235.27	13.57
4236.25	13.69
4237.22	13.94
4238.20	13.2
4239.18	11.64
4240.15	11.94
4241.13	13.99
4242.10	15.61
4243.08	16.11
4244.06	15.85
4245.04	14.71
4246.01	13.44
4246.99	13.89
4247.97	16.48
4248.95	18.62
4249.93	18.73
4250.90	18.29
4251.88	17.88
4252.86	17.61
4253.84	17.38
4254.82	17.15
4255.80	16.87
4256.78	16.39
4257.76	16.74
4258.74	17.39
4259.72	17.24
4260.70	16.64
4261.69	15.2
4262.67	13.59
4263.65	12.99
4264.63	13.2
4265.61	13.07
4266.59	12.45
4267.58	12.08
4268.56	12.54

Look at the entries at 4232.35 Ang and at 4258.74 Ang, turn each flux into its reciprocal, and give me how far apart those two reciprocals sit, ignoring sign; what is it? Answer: 0.007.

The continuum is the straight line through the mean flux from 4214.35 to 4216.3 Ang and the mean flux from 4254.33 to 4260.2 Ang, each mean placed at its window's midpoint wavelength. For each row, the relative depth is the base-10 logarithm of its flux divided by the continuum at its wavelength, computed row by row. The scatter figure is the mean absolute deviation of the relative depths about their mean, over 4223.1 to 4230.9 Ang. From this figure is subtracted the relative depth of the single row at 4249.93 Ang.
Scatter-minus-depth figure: -0.057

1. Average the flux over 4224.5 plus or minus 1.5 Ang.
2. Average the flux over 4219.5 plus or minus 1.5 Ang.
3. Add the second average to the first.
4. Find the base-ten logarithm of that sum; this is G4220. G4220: 1.51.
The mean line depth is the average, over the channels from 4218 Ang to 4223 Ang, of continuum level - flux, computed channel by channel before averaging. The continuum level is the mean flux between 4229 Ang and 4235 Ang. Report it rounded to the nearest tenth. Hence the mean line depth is 0.3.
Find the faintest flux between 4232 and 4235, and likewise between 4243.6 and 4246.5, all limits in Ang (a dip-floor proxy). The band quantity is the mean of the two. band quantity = 13.6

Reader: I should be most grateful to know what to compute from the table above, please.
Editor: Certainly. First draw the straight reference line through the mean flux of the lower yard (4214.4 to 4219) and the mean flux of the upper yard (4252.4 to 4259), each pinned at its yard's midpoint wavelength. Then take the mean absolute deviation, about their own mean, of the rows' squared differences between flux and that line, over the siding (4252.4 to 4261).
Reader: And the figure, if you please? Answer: 0.3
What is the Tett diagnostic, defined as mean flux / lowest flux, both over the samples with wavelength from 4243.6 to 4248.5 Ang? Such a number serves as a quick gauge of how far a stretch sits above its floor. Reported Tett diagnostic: 1.11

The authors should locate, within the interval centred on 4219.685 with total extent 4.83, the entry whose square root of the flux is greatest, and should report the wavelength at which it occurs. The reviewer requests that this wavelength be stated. 4221.64 Ang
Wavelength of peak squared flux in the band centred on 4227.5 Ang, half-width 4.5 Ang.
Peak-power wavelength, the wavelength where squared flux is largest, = 4225.53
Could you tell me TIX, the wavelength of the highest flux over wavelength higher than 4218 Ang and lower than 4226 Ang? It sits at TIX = 4225.53 Ang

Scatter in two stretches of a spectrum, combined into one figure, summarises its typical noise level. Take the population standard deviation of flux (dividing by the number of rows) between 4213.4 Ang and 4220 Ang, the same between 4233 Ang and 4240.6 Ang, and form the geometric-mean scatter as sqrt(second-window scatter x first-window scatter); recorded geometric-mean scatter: 1.4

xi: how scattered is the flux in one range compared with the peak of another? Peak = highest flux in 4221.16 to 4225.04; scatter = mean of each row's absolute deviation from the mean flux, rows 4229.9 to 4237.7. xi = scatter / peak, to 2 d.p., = 0.08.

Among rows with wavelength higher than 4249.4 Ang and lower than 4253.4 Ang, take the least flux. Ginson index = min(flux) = 17.61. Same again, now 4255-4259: 16.39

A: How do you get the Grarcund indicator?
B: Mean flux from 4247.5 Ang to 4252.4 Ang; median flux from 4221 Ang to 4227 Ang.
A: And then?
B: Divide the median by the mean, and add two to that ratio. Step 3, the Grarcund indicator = 2.94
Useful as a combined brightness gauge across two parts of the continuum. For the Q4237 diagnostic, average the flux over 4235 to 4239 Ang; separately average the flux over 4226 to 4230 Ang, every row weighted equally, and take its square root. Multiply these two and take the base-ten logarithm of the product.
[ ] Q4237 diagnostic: 1.74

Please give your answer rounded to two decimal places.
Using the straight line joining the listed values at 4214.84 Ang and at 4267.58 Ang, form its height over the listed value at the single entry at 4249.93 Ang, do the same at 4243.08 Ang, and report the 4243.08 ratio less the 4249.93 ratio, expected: 0.07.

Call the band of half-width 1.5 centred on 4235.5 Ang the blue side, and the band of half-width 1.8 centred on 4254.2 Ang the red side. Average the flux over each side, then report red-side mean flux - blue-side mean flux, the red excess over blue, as 3.6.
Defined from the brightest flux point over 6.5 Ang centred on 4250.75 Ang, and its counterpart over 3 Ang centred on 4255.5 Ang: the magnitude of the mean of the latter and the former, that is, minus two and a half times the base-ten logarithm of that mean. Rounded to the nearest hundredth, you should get -3.13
